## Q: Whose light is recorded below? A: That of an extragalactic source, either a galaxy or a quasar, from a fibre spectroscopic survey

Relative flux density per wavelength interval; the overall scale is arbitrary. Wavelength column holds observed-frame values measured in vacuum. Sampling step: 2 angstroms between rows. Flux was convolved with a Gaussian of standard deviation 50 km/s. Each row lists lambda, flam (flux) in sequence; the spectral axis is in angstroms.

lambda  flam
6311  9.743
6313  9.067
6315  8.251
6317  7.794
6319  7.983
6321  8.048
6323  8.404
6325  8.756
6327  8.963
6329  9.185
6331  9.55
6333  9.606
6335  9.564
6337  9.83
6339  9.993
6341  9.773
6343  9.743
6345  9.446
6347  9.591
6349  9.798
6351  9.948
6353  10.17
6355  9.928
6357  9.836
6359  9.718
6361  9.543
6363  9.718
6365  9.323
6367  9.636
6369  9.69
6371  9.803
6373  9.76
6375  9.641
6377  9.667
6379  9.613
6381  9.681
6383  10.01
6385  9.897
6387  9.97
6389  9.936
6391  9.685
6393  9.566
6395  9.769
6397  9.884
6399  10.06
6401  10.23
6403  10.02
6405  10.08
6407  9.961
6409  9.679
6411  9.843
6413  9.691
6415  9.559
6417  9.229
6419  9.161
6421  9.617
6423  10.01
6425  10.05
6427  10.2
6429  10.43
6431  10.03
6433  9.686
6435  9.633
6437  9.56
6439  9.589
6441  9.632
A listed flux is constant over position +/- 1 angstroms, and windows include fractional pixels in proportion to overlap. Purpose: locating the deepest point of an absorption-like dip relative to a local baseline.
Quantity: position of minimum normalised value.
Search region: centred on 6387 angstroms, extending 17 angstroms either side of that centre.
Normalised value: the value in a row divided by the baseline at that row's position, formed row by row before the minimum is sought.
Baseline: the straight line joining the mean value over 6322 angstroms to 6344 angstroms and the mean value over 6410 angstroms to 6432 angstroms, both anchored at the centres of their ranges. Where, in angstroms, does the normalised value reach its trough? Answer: 6393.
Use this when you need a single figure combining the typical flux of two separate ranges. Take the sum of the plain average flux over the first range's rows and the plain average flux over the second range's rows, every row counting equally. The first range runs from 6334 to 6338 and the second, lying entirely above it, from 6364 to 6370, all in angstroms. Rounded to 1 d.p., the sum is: 19.2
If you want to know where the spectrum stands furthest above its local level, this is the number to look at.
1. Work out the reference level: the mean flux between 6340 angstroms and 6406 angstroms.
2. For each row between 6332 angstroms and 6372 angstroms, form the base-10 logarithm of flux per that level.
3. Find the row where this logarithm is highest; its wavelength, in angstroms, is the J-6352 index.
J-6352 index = 6353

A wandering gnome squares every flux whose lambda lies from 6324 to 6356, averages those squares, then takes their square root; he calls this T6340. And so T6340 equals 9.62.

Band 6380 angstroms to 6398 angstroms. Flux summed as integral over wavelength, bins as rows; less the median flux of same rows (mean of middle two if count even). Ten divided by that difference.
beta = 0.0599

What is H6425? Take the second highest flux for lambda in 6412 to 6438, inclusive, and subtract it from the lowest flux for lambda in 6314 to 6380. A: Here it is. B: -2.4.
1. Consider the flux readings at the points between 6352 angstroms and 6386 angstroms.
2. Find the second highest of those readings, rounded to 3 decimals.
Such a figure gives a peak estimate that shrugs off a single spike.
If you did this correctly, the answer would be 10.010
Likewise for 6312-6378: 9.993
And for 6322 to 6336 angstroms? 9.564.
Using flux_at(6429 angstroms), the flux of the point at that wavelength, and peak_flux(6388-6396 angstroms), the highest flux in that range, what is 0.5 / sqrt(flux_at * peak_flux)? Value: 0.049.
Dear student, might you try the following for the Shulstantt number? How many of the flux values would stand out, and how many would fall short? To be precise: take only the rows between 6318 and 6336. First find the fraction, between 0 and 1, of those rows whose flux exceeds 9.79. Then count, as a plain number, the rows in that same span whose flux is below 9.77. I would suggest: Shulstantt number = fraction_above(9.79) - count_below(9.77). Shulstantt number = -9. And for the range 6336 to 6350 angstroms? -3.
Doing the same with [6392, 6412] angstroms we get -2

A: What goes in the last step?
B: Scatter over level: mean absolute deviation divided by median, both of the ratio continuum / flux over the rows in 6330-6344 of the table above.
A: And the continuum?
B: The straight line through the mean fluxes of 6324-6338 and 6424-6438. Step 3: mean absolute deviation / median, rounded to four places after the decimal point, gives 0.0114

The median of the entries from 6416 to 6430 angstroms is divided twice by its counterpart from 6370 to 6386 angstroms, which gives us 0.106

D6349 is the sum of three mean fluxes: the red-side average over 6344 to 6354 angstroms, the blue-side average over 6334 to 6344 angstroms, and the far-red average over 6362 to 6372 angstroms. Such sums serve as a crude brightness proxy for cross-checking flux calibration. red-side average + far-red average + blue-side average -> 29.2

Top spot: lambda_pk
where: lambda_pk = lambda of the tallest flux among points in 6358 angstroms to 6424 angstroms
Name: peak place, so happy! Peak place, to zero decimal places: 6401 angstroms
